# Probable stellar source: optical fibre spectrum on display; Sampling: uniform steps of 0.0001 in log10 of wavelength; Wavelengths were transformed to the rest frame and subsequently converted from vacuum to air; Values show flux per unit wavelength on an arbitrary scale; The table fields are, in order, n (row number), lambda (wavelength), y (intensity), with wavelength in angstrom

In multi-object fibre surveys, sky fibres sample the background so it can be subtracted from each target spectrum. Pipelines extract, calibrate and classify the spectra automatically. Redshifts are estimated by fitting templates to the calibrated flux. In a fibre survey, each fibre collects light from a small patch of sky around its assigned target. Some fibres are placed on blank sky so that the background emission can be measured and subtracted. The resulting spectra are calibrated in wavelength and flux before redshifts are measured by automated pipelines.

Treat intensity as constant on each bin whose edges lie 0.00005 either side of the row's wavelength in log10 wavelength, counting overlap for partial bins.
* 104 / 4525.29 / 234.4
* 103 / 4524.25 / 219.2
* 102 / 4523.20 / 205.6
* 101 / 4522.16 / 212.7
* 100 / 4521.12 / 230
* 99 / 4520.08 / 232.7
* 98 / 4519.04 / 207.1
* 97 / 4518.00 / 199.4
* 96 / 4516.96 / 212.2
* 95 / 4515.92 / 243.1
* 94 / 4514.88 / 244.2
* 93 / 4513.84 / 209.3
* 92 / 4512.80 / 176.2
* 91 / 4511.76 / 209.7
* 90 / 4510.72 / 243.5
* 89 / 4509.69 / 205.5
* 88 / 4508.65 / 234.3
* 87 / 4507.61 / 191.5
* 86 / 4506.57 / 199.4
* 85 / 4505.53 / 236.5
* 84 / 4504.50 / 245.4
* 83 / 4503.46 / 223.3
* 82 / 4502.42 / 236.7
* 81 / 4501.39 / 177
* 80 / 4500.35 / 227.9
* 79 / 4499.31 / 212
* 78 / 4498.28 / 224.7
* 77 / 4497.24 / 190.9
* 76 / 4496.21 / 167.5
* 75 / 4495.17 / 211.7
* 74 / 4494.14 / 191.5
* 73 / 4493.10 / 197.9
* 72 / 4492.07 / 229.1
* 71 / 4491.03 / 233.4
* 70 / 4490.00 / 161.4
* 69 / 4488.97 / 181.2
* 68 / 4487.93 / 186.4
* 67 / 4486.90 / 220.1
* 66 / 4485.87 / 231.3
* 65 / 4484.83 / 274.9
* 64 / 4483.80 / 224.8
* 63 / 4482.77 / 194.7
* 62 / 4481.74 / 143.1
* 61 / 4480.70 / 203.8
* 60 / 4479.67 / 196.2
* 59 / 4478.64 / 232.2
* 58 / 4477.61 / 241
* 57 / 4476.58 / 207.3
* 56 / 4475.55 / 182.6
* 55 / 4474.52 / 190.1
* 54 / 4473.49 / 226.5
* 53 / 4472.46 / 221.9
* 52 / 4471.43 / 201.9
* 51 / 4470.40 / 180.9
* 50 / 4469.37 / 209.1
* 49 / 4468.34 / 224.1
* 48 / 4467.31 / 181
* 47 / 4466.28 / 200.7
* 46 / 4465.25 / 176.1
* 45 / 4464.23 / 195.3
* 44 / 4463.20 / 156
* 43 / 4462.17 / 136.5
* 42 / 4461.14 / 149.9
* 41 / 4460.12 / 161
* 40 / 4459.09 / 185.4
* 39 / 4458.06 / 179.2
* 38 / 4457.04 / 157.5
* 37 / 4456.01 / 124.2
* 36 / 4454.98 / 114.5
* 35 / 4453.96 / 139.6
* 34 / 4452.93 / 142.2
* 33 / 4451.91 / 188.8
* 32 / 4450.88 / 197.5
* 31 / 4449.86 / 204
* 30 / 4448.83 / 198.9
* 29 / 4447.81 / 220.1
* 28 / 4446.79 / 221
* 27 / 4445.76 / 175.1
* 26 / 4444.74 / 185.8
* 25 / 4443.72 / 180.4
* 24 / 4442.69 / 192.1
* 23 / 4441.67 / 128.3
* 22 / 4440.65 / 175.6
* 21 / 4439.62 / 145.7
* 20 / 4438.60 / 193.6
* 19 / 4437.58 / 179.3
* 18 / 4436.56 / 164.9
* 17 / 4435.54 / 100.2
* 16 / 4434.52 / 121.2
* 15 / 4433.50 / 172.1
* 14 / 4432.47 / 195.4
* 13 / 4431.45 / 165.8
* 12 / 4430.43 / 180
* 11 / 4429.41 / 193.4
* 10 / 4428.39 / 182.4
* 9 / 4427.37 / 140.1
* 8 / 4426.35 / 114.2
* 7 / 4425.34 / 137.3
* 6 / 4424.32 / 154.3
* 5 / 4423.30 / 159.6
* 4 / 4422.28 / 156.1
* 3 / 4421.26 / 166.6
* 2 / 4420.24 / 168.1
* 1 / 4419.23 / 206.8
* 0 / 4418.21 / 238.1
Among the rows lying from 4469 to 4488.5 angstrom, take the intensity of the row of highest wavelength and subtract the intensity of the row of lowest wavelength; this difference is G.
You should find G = -23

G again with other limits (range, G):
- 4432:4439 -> -2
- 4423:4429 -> 23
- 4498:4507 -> -25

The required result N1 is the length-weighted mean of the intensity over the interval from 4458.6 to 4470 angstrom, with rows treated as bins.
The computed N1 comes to 180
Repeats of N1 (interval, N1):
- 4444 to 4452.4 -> 198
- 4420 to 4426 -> 155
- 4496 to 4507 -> 214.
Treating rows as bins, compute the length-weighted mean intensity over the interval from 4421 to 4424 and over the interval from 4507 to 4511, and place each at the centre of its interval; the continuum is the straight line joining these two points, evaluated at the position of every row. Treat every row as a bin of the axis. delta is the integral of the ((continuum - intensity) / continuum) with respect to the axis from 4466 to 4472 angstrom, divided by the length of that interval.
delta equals -0.05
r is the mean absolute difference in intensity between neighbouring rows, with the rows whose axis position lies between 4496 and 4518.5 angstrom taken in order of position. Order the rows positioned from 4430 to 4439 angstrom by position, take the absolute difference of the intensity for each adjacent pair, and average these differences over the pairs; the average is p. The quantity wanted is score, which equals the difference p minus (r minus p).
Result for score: 30.7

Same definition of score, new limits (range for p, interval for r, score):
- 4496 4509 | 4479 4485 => 14.7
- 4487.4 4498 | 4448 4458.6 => 32.7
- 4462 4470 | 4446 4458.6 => 35.1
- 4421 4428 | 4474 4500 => 0.4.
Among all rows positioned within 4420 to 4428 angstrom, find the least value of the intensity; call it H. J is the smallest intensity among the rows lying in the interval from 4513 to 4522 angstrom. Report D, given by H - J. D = -85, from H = 114.2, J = 199.4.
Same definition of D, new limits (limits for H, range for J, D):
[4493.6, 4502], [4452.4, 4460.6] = 53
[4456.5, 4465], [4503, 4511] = -55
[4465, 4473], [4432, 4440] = 76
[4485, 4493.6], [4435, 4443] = 61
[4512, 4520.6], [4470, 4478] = -5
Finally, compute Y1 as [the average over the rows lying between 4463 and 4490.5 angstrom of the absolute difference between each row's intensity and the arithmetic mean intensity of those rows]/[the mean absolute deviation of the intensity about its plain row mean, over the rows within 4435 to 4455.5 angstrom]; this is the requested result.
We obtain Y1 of 0.81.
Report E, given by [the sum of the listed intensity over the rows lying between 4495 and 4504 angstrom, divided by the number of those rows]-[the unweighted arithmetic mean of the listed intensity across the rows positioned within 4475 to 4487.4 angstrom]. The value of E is -5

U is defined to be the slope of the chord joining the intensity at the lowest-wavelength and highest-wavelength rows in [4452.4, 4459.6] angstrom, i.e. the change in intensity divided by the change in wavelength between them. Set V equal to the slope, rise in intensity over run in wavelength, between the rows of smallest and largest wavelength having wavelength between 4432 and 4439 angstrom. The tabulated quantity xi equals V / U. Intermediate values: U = 7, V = 0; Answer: 0.0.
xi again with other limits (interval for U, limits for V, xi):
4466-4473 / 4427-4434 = 1.5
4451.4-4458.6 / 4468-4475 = 3.5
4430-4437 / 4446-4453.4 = 5.2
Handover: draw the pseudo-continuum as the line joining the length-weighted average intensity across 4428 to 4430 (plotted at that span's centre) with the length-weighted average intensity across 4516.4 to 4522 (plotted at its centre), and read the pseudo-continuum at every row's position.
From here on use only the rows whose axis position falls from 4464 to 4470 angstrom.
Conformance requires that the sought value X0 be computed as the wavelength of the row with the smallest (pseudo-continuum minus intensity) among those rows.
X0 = 4468.34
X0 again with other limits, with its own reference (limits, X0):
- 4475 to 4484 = 4477.61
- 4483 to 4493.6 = 4484.83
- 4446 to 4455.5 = 4446.79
